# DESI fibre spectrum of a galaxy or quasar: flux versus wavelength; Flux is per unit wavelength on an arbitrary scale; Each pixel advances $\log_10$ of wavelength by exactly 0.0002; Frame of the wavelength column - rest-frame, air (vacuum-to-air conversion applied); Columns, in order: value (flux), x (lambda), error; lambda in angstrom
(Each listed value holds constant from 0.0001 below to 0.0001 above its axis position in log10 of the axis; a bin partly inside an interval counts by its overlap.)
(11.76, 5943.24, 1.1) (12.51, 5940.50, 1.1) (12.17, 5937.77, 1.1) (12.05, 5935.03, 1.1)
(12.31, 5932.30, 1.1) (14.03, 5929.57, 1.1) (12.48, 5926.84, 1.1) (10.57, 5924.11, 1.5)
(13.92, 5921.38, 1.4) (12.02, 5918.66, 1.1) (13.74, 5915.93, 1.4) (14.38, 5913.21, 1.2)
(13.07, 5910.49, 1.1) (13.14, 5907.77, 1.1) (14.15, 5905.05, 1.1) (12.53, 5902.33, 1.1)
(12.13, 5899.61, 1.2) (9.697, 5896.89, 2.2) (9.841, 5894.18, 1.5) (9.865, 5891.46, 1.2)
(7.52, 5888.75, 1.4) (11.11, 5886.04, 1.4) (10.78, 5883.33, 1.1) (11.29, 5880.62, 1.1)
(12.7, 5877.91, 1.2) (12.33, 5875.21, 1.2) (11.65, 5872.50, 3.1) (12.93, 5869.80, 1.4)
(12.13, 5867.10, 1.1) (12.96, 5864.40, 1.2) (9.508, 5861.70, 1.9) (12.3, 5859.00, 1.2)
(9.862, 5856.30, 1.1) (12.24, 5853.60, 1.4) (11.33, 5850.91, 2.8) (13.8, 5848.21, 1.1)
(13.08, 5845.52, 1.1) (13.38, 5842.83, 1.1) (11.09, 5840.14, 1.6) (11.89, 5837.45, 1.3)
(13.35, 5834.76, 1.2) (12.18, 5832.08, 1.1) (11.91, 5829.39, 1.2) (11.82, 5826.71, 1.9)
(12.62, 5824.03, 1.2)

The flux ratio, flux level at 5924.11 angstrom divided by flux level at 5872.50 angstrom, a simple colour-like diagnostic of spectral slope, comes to 0.91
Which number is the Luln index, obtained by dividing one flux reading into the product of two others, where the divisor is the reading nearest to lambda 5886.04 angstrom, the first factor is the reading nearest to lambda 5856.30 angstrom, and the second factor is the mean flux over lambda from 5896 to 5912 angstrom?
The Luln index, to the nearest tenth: 11.1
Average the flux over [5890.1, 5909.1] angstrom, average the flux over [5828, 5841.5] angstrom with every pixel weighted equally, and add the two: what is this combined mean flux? 23.7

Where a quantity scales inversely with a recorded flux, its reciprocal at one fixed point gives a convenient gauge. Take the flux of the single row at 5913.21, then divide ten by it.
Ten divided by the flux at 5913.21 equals 0.70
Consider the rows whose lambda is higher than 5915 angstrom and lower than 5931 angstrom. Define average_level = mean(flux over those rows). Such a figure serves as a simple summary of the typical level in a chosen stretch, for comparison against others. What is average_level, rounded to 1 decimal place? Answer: 12.8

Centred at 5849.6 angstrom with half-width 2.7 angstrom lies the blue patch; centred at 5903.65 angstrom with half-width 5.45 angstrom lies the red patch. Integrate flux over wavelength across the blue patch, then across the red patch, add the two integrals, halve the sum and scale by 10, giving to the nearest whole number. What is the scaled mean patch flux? 1045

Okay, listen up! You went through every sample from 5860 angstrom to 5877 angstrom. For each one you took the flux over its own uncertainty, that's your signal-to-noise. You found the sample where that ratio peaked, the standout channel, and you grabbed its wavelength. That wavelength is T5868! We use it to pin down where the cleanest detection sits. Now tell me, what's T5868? 5867.10 angstrom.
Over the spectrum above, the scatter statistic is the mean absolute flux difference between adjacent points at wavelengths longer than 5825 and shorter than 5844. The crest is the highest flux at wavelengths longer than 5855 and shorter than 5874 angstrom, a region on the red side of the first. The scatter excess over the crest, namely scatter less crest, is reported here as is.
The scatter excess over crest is -11.9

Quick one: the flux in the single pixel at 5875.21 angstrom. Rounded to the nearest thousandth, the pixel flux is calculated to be 12.330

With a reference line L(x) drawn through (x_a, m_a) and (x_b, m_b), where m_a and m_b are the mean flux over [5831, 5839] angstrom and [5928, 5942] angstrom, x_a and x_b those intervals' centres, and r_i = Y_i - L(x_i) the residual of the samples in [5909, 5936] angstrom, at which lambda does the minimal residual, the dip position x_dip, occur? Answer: 5924.11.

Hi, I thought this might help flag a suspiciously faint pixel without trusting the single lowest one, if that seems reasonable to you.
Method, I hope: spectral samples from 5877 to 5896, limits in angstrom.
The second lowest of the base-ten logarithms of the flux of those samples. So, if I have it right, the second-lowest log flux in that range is 0.993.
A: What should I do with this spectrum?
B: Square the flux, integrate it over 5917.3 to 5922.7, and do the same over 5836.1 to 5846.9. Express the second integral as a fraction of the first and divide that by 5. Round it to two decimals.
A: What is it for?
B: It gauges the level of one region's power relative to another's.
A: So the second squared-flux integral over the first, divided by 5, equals 0.36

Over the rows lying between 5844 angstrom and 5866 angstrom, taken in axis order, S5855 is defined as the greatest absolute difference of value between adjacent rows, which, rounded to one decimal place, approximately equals 3.5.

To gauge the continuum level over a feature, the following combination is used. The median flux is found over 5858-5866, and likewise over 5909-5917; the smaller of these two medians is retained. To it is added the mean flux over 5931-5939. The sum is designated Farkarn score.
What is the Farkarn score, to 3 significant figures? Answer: 24.5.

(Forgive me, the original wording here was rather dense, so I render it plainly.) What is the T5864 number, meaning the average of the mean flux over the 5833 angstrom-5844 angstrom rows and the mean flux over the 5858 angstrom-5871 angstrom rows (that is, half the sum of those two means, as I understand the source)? 12.2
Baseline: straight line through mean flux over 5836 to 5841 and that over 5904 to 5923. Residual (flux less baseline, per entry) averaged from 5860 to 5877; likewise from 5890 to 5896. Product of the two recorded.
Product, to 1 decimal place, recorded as 1.1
